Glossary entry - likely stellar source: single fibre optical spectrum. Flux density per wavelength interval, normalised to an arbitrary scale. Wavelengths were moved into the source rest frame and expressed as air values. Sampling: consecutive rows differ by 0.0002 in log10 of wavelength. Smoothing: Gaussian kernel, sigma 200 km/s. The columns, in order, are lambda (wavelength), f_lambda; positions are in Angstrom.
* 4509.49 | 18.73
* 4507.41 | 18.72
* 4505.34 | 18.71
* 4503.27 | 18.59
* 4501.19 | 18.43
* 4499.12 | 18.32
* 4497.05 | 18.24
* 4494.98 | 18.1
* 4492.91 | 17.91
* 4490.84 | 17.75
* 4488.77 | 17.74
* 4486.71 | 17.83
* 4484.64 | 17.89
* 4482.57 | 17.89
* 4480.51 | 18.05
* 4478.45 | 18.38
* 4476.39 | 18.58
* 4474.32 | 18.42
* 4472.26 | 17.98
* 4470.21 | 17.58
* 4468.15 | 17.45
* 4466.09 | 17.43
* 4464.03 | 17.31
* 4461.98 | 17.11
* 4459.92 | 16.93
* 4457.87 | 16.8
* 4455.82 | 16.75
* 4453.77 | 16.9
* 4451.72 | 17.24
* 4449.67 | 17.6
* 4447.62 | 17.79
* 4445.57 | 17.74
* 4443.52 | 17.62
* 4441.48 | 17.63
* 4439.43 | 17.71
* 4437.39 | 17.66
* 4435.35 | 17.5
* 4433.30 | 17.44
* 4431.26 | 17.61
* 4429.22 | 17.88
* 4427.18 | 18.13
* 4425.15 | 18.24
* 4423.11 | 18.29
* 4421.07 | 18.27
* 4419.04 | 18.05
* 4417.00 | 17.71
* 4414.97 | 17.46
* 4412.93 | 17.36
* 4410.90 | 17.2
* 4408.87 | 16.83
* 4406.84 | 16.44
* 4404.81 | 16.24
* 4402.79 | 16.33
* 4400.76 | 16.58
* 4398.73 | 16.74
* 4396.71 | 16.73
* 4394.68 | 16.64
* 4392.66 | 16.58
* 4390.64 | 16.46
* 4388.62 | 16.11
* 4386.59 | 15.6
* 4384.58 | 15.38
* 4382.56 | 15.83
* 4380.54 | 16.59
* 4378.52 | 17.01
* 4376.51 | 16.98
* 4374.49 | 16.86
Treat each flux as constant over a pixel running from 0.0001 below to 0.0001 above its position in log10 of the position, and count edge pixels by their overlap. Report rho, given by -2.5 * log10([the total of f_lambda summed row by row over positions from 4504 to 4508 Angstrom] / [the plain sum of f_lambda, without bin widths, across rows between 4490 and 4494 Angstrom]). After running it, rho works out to -0.05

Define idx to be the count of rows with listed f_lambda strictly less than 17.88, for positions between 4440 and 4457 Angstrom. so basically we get 8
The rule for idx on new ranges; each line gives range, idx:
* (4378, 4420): 20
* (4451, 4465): 7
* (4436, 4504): 20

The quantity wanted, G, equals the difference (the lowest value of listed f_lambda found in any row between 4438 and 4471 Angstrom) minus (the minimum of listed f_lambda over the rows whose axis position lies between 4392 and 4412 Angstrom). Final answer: 0.5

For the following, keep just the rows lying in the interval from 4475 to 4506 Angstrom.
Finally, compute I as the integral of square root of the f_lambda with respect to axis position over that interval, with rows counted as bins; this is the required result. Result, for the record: 132.1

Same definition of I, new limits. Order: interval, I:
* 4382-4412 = 121.5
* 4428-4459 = 129.5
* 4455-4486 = 130.2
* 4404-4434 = 125.7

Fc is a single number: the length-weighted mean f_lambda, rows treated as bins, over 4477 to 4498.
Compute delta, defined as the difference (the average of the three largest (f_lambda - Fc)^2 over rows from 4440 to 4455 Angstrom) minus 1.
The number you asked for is -0.4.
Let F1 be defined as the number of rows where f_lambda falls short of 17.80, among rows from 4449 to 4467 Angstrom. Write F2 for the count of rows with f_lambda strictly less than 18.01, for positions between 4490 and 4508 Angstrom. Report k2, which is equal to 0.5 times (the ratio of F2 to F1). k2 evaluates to 0.1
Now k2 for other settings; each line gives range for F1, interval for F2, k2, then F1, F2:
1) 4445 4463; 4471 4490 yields 0.3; 9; 5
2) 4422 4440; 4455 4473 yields 0.9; 5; 9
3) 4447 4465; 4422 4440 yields 0.3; 9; 6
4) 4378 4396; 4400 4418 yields 0.5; 9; 9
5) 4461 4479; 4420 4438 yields 0.5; 5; 5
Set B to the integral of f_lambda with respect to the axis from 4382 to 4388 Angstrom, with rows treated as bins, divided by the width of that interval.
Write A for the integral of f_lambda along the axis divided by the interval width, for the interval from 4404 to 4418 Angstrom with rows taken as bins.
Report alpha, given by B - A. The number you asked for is -1.4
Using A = 17.0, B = 15.6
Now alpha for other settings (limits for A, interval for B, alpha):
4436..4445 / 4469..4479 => 0.5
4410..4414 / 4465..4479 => 0.7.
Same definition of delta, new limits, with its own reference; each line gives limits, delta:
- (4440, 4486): 0.4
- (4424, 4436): -0.8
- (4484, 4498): -0.9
